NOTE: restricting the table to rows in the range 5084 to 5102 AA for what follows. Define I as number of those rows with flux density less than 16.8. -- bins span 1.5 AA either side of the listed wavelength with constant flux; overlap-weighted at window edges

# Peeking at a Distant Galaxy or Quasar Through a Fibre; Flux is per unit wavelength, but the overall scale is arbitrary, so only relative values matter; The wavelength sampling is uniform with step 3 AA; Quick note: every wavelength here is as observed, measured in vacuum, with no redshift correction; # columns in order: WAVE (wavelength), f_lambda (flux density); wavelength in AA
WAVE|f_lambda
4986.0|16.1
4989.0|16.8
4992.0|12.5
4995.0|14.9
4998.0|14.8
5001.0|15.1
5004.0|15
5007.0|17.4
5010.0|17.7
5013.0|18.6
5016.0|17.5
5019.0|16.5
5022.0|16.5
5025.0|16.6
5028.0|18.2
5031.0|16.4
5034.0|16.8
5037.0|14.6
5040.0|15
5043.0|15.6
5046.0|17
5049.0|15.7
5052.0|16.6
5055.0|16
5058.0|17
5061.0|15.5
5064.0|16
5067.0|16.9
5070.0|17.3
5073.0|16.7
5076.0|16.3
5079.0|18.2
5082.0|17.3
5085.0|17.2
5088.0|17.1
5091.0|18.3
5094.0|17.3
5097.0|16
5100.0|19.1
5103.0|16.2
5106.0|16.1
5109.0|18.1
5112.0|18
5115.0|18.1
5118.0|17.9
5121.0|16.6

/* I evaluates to 1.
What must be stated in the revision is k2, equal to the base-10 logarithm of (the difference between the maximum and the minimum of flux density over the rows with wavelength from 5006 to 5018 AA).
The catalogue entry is 0.08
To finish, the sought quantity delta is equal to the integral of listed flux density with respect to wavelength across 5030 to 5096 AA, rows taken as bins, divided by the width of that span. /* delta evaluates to 16.6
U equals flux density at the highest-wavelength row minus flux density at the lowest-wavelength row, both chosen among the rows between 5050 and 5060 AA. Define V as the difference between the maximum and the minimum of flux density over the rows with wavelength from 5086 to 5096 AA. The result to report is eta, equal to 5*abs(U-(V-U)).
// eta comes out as 2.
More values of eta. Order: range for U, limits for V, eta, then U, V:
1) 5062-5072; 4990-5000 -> 1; 1.30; 2.40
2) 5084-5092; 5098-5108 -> 4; 1.10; 3.00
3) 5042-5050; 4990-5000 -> 11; 0.10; 2.40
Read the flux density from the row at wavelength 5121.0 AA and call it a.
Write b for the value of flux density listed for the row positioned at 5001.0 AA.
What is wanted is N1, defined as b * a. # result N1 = 251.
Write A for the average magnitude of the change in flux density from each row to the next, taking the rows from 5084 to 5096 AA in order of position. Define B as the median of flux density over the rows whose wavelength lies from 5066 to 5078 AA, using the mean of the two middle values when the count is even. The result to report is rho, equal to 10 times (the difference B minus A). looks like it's 160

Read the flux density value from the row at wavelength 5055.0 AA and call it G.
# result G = 16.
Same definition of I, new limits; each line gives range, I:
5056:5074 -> 3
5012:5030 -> 3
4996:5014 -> 3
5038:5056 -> 5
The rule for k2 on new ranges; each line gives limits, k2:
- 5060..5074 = 0.26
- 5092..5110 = 0.49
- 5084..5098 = 0.36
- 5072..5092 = 0.30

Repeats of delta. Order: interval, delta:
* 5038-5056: 15.9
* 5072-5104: 17.3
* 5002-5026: 16.9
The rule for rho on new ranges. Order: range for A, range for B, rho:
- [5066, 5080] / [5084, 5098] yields 164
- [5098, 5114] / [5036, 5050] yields 143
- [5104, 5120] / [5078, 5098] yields 167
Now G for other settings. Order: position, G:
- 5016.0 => 17.5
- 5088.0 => 17.1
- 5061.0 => 15.5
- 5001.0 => 15.1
